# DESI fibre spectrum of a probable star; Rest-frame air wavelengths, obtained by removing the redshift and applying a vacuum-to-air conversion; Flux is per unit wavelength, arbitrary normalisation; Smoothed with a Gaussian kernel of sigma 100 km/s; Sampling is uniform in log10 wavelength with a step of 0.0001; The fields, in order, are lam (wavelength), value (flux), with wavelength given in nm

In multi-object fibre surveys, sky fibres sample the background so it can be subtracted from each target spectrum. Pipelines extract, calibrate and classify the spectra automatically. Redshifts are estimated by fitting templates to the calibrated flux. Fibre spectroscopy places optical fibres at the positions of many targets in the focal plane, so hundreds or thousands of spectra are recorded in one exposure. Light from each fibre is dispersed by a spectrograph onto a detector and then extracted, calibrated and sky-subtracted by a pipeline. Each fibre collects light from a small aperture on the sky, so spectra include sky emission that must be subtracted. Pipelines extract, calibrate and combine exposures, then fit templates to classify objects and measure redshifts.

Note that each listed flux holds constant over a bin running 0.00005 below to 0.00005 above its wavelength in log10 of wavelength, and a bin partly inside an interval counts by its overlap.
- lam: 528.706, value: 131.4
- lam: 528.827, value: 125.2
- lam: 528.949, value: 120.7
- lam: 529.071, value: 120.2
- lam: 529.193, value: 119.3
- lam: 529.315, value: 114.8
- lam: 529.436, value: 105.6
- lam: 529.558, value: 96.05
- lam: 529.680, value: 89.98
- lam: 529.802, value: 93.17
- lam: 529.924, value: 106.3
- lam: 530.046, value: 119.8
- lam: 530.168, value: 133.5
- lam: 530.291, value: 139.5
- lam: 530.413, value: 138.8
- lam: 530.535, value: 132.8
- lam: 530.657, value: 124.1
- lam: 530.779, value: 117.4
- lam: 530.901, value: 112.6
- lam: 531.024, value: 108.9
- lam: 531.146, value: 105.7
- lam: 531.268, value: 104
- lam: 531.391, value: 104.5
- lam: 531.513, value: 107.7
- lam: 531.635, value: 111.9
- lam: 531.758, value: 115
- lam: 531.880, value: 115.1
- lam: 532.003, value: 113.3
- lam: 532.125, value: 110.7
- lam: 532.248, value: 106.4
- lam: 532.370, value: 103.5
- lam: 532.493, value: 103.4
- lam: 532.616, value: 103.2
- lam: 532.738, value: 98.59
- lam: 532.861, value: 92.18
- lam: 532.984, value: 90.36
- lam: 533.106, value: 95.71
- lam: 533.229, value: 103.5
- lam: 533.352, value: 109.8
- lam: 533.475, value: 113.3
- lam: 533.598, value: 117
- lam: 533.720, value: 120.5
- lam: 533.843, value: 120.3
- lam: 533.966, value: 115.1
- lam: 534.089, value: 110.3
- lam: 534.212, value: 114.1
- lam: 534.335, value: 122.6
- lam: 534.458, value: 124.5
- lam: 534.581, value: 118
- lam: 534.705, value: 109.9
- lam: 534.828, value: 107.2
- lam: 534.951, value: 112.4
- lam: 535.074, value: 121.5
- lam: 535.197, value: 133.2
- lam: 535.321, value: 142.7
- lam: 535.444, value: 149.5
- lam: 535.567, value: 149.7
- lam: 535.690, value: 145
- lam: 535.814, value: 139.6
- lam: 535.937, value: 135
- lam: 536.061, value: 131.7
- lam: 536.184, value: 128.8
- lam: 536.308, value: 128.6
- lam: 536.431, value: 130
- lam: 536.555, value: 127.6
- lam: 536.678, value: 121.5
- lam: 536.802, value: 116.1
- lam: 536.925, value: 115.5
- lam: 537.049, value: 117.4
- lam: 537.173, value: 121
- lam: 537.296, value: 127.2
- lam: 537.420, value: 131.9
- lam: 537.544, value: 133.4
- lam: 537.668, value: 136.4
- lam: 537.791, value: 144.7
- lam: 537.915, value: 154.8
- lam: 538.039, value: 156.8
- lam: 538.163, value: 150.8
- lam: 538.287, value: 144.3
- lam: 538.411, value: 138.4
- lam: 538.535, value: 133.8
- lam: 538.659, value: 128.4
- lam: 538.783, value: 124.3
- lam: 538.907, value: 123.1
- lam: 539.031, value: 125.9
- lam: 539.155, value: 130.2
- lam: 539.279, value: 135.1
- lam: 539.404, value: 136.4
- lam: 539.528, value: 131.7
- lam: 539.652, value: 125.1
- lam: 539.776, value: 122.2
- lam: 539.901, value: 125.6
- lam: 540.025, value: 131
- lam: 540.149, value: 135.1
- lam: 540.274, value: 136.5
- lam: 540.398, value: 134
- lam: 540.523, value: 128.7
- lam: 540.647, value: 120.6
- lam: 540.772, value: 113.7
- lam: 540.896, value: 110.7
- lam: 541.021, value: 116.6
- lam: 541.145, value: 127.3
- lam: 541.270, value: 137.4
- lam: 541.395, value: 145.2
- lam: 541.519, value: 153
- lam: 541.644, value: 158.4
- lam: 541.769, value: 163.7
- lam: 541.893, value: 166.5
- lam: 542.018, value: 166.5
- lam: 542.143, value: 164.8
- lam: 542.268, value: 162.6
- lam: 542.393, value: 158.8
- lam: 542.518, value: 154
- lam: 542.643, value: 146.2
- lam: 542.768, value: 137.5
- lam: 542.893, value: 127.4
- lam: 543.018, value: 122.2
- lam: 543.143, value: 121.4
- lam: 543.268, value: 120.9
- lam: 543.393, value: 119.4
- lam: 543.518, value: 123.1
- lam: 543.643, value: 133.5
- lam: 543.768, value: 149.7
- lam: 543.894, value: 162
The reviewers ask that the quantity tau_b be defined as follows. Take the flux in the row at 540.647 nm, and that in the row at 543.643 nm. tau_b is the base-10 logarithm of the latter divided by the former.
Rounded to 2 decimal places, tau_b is 0.04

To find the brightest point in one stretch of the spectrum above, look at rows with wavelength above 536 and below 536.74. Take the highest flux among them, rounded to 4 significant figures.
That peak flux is 131.7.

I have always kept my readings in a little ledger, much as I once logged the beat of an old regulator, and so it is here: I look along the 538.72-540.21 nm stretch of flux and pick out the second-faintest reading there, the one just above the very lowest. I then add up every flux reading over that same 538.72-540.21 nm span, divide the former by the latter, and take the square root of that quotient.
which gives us 0.282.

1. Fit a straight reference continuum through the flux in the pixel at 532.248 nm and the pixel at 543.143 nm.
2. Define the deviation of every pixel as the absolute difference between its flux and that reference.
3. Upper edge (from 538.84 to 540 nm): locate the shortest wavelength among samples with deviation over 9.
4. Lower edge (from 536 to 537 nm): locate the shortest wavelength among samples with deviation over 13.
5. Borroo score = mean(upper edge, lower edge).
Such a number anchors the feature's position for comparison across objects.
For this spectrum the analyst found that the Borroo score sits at 537.55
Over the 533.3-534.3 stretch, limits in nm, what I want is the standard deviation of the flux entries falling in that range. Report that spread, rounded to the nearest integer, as 4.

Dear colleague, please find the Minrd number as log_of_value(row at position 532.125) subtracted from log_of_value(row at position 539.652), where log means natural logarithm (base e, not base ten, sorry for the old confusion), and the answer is 0.12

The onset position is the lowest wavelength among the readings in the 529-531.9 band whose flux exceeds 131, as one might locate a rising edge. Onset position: 530.168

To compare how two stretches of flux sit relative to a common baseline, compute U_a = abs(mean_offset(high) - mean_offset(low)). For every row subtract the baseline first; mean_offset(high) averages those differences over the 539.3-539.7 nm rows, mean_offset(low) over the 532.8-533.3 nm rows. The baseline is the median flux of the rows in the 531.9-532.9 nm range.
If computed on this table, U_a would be 36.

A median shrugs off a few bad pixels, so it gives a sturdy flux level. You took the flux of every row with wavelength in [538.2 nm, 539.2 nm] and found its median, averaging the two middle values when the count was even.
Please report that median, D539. 129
